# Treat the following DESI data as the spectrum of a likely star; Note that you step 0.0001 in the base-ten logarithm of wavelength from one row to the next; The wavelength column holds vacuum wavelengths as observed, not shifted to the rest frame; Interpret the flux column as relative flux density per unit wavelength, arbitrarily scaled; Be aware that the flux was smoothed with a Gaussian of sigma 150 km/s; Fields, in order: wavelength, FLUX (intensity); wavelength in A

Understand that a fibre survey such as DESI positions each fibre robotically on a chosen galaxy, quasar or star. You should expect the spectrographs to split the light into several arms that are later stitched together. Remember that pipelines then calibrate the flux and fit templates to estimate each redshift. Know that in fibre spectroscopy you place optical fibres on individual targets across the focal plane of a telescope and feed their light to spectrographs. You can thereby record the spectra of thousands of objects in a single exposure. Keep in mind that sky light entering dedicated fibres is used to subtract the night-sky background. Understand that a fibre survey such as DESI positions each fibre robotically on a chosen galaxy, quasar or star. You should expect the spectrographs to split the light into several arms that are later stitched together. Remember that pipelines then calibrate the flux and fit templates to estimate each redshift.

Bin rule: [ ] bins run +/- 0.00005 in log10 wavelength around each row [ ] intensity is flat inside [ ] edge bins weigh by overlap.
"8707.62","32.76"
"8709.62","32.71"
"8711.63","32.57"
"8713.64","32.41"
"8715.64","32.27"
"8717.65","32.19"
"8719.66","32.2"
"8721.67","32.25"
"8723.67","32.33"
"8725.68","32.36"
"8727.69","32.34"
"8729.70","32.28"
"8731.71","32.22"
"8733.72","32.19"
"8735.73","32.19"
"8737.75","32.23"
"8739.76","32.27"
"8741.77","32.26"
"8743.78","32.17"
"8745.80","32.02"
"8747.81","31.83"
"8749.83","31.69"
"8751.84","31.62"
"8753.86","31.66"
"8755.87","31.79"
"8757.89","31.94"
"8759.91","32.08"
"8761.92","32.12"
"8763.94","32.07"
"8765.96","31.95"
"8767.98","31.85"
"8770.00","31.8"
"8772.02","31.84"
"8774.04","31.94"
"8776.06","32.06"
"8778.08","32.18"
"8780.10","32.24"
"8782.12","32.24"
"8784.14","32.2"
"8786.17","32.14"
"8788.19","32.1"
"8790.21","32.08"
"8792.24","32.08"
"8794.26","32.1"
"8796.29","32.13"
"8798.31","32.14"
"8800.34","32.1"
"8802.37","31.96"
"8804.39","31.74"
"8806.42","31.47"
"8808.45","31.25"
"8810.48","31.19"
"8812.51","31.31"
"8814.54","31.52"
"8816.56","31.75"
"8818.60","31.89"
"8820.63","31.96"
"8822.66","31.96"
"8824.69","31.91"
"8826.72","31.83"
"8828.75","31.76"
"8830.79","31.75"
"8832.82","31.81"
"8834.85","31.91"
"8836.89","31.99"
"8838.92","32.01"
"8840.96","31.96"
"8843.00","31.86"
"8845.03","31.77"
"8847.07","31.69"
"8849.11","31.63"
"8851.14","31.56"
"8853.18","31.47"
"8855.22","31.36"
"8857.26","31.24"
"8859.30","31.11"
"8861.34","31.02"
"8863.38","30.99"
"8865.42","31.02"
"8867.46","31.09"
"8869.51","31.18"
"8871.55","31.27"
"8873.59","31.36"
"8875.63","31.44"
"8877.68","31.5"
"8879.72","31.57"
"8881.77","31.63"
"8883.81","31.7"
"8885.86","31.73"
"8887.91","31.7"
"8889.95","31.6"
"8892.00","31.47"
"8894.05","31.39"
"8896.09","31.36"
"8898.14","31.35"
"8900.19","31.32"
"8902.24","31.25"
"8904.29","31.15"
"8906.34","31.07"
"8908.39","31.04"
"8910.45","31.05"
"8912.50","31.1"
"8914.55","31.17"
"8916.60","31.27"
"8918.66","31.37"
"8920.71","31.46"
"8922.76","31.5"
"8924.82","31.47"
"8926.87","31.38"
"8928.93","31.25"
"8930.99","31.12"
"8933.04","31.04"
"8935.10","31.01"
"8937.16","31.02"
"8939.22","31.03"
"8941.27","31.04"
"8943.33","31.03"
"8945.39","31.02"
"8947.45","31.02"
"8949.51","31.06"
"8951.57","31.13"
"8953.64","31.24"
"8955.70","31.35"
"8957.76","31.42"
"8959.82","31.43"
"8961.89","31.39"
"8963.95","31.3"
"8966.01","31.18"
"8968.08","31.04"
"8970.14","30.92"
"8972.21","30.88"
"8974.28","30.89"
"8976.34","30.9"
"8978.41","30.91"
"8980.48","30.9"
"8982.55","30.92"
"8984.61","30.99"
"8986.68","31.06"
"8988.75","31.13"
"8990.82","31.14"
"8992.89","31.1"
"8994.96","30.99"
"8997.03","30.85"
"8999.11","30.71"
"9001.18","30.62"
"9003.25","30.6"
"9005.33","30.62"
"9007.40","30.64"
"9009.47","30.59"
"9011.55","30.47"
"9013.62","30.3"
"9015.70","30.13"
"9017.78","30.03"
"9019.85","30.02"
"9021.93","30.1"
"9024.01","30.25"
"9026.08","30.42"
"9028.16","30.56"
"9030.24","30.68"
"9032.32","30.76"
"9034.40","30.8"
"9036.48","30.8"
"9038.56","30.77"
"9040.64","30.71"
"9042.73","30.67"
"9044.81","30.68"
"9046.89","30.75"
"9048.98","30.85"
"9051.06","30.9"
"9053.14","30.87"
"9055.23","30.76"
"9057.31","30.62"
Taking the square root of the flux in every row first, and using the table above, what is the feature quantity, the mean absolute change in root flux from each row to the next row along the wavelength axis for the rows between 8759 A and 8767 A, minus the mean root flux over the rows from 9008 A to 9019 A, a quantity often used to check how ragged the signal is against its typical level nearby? -5.50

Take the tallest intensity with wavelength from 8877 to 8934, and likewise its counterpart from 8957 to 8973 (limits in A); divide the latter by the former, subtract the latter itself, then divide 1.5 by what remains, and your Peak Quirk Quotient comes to -0.0493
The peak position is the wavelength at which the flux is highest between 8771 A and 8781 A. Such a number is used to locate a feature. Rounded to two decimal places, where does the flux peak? 8780.10 A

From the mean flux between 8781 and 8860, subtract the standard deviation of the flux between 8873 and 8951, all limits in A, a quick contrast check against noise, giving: 31.6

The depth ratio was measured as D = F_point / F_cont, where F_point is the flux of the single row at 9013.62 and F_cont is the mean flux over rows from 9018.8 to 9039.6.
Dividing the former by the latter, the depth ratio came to 0.99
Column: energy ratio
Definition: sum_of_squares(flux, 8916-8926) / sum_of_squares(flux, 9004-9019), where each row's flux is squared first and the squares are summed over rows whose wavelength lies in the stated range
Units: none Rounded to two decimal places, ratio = 0.76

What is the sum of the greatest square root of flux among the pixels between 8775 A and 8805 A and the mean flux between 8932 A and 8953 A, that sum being 36.72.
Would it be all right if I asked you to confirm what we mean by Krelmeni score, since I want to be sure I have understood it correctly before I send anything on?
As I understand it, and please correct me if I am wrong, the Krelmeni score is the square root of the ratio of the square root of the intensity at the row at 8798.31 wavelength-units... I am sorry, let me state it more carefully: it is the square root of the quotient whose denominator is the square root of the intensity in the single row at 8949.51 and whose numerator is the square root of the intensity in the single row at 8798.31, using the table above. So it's 1.01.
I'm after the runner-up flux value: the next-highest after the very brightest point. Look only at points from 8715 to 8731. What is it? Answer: 32.34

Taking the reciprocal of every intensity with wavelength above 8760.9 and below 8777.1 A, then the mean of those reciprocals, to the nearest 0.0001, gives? 0.0313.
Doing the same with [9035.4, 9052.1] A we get 0.0325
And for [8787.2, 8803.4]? 0.0312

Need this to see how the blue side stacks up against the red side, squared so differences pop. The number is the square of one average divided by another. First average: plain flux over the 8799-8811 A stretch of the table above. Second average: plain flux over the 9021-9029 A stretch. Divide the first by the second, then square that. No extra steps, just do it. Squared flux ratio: 1.09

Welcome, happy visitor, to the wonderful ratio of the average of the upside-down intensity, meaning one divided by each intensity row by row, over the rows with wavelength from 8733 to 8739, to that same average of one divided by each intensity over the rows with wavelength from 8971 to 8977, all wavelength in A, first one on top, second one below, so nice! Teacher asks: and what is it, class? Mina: 0.959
